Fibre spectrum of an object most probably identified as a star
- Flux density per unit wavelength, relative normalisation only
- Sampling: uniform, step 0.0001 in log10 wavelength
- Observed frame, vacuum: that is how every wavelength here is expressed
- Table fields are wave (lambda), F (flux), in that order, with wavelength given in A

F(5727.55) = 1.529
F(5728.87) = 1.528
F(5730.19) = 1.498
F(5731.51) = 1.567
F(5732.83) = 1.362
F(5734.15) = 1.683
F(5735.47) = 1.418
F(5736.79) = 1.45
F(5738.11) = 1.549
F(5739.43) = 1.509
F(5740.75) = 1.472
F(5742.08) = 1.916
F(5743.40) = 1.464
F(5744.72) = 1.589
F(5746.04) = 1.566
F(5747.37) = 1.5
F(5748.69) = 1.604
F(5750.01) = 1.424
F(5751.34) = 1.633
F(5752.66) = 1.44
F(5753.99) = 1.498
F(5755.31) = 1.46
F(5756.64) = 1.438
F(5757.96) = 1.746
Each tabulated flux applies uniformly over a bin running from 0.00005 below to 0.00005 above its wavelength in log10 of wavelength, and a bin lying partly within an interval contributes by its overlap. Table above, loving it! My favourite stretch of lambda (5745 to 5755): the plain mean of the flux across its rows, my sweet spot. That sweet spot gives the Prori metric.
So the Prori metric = 1.52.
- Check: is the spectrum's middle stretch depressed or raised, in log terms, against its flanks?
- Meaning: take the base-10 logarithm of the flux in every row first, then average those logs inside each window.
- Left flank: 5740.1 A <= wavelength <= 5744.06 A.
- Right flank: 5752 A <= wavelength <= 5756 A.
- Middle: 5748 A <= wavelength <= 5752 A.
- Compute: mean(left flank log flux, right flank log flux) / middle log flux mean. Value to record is 0.97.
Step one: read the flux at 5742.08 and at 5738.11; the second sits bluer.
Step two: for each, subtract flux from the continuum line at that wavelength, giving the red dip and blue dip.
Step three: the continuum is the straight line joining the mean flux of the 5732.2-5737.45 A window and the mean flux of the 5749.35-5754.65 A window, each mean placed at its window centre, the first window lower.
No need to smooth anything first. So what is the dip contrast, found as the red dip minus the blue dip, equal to -0.36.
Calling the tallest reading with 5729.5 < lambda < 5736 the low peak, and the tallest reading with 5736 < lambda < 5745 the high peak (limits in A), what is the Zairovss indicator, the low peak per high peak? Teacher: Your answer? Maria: 0.88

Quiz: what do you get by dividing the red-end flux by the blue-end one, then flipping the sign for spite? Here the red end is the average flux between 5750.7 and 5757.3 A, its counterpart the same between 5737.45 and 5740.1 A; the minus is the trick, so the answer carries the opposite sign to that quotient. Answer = -0.98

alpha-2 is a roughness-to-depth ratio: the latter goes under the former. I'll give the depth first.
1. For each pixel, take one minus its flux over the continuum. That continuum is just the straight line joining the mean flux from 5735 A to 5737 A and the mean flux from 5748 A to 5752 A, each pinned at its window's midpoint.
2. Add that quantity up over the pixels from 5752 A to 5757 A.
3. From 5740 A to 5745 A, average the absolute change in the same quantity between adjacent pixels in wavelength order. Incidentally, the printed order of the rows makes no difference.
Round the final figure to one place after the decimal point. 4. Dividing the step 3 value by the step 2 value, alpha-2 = 0.7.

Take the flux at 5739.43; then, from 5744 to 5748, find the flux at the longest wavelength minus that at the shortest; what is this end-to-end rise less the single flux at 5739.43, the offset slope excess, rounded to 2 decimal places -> -1.60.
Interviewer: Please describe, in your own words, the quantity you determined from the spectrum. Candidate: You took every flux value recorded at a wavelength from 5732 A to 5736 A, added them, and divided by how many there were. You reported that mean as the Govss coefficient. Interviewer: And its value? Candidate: 1.49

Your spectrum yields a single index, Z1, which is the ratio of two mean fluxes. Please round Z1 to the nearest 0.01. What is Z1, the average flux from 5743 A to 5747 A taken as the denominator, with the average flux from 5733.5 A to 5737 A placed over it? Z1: 0.99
